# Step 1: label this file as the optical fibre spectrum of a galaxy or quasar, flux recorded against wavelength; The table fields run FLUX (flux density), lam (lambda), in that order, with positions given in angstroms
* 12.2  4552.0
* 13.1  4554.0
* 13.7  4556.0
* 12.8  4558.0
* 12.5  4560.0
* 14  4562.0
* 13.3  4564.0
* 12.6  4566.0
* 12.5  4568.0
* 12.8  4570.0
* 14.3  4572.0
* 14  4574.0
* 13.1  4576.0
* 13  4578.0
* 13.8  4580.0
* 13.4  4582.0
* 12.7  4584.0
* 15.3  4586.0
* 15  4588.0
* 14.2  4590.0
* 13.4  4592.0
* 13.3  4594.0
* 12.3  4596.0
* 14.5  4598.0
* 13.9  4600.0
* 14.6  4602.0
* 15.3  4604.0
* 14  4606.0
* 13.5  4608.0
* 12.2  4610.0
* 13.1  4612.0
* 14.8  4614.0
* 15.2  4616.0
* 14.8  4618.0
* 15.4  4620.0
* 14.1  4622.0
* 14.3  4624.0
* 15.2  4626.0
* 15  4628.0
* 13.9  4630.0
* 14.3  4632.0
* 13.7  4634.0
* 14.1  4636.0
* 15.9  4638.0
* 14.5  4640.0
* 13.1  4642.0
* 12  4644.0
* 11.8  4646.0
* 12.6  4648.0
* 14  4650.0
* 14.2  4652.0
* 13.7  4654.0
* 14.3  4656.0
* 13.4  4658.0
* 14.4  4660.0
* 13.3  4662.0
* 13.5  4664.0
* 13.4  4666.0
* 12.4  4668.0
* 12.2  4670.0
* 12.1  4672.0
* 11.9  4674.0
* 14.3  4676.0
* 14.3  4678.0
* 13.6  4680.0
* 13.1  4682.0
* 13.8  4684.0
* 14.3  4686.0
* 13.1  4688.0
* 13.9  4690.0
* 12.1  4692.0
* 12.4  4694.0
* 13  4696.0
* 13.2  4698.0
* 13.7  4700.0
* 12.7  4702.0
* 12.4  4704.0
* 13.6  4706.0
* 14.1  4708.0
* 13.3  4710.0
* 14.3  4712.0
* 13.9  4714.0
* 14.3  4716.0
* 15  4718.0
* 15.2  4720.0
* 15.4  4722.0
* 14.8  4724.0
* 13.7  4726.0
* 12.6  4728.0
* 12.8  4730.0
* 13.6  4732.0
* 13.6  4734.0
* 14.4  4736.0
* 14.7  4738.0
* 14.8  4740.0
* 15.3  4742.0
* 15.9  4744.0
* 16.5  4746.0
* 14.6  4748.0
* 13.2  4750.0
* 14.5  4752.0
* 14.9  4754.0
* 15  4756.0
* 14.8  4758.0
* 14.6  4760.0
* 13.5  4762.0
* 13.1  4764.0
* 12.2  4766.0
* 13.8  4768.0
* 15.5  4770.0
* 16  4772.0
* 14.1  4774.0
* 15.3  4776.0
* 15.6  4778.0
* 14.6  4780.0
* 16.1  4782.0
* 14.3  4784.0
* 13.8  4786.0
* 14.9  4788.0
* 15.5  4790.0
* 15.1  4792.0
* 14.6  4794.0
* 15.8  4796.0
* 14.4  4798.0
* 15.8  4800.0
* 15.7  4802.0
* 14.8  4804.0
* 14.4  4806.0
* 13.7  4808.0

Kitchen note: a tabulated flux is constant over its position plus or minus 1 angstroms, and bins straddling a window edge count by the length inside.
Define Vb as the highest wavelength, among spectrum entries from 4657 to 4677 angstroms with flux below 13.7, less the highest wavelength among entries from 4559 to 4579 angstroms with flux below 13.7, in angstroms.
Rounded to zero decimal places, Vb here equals 96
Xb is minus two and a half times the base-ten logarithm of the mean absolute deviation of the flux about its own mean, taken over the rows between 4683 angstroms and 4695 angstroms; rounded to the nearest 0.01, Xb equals 0.34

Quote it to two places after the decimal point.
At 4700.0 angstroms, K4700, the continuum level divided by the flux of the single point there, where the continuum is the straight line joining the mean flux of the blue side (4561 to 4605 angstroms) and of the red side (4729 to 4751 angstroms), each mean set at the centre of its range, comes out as 1.04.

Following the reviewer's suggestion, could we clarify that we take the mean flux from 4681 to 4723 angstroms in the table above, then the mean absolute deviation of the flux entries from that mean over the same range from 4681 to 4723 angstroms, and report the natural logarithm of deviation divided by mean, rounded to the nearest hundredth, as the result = -2.93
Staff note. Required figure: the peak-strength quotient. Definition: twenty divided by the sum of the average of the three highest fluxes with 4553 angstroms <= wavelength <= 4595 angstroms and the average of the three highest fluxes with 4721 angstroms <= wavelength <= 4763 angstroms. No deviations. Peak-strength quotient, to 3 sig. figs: 0.649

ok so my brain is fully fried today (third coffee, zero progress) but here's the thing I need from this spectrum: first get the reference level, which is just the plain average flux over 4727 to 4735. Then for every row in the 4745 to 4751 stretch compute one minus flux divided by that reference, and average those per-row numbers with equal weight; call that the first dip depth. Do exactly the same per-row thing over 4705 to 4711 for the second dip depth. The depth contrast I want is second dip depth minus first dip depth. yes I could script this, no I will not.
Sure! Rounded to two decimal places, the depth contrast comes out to 0.08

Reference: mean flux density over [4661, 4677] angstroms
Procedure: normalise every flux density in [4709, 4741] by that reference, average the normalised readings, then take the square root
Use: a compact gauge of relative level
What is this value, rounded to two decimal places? 1.05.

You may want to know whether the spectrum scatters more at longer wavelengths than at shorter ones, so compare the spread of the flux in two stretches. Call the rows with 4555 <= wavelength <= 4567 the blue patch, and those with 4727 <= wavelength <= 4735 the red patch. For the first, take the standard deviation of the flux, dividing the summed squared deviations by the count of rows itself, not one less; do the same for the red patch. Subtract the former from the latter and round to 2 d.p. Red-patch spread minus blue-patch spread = -0.11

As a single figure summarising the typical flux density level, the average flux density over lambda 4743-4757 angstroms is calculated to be 14.9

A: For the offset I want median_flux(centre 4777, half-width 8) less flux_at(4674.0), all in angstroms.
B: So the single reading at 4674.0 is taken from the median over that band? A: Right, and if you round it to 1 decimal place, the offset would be 3.5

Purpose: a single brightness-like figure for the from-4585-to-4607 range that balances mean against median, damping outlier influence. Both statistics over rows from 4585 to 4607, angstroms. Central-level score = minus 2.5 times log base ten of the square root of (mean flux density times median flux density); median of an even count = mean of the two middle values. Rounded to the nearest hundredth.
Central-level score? -2.88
